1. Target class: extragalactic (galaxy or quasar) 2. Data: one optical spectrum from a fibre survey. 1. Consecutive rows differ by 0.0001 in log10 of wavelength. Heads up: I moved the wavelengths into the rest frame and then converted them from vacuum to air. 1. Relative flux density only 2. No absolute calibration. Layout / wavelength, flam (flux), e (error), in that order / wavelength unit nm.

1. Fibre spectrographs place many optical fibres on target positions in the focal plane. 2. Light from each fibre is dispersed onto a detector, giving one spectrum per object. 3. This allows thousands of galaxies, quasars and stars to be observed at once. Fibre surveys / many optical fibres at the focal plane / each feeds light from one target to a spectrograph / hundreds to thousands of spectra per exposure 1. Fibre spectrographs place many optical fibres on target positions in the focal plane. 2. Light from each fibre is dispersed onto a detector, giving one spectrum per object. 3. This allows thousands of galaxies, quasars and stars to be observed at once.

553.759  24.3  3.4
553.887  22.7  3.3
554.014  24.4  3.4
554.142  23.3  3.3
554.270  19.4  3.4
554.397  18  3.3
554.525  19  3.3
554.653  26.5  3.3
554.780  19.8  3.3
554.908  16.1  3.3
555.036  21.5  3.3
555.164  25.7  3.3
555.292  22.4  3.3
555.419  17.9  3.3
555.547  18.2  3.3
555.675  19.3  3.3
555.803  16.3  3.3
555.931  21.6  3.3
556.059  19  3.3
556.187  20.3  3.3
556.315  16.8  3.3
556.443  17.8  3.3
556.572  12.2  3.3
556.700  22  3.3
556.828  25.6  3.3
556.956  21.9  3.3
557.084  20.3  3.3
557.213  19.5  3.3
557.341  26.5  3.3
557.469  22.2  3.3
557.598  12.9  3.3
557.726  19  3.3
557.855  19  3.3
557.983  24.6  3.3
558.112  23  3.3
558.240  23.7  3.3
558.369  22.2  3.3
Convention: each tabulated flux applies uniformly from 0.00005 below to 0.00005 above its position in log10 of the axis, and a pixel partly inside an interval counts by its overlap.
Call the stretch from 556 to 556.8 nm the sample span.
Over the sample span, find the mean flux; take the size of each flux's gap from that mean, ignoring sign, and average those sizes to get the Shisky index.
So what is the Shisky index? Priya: 2.4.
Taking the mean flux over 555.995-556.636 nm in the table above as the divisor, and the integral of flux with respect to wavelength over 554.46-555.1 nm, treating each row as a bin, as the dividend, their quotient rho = 0.76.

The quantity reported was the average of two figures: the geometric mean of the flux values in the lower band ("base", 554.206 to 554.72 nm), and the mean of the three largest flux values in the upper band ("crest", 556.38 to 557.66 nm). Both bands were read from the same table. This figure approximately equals 22.6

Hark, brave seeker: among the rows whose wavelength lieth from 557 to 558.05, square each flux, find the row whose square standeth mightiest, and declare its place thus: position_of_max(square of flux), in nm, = 557.341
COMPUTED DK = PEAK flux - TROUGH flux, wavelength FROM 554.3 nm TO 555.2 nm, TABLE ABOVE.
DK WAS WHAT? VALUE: 10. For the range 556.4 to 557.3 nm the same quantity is 13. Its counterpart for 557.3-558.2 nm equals 14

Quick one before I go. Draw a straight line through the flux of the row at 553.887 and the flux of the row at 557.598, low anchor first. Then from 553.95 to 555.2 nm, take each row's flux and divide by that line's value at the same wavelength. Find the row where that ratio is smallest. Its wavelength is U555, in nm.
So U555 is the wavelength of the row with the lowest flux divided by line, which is 554.908 nm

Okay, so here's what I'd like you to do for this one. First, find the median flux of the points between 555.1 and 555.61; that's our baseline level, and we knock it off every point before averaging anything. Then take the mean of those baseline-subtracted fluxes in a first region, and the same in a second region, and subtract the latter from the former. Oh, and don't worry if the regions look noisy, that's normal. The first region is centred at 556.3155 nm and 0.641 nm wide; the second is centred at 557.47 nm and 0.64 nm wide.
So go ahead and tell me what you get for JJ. -2.8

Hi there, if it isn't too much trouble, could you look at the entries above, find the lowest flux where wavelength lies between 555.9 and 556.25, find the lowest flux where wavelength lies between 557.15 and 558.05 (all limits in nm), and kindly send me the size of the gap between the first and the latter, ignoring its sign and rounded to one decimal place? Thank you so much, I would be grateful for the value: 6.1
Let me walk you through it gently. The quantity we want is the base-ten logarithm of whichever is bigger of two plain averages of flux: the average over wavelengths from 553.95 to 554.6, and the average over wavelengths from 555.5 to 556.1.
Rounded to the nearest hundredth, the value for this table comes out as 1.32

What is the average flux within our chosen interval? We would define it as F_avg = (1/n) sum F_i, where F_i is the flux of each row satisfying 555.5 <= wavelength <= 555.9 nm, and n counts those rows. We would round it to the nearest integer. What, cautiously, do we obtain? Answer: 18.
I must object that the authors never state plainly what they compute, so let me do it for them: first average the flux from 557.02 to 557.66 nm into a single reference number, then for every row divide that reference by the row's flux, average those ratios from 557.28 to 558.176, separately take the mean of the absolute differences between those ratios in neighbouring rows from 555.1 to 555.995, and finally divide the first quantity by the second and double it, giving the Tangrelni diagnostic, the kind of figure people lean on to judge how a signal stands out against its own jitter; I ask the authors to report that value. 13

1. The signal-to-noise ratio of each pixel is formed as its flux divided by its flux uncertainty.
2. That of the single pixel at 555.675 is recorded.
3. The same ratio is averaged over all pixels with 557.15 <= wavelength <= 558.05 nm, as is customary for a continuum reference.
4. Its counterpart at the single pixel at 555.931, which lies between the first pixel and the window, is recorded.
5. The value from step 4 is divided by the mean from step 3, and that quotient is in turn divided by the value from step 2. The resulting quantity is 0.180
